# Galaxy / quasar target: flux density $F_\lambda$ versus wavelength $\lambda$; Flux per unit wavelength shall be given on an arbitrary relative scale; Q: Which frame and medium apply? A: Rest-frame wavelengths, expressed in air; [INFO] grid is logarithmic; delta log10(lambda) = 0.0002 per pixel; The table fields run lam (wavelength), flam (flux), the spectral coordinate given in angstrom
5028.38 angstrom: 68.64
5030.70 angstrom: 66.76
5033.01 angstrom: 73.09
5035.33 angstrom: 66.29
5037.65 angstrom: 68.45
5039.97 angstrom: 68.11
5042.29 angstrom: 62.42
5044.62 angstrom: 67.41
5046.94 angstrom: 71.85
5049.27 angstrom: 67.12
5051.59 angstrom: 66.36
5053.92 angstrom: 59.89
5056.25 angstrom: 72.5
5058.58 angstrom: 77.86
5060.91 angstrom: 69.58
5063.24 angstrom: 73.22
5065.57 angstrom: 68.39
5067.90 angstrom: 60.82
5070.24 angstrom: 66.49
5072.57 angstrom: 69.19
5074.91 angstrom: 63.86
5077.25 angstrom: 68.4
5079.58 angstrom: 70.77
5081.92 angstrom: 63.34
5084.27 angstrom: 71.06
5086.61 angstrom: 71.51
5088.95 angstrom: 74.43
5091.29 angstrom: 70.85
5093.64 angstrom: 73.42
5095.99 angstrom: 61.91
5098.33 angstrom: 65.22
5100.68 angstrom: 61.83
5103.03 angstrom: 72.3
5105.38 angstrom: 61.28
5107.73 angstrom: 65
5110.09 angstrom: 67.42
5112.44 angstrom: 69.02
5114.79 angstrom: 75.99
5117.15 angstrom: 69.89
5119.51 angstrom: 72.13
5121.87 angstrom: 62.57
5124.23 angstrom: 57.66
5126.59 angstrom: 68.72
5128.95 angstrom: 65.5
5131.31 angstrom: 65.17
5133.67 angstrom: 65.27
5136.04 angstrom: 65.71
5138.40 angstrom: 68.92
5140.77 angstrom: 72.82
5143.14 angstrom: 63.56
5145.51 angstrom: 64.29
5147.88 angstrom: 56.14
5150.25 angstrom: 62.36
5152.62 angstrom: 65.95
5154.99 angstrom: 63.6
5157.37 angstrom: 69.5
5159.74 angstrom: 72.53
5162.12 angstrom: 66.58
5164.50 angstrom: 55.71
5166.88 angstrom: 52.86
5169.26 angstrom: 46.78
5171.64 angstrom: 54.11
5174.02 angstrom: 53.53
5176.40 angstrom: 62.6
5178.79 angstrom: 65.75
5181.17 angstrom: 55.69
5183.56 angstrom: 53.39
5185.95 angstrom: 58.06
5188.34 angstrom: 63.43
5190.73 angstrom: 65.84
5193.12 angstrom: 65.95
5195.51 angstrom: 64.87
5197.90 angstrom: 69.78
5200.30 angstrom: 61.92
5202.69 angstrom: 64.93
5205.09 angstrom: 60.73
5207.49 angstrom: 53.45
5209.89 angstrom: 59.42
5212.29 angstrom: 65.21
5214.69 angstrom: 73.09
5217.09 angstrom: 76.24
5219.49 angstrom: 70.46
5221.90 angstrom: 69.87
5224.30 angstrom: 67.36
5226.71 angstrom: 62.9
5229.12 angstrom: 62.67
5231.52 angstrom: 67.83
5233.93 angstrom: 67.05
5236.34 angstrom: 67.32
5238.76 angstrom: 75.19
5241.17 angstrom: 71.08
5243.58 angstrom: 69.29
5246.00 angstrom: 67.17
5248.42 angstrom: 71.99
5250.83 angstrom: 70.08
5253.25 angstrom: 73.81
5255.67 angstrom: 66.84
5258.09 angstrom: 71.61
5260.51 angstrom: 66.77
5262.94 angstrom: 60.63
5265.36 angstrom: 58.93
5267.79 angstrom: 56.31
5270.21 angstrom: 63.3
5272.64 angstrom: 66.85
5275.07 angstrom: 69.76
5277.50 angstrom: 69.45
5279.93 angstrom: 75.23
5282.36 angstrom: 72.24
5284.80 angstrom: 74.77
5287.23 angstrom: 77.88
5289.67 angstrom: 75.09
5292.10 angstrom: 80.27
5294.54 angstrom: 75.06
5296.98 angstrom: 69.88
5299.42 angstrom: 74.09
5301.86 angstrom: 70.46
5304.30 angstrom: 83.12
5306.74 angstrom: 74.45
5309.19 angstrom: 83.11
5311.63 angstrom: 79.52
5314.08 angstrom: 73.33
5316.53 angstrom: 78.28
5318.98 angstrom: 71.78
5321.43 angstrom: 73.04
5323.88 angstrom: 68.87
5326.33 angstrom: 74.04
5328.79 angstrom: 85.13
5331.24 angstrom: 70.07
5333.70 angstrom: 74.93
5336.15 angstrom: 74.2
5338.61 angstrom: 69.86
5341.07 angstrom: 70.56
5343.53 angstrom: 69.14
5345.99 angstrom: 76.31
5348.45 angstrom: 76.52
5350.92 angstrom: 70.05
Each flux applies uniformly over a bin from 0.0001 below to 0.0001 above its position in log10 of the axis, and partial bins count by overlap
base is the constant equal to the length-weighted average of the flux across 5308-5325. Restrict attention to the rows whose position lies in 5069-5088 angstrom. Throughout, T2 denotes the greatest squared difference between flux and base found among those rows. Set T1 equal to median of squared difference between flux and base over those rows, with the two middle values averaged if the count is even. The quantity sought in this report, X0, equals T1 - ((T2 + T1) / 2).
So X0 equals -51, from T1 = 44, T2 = 146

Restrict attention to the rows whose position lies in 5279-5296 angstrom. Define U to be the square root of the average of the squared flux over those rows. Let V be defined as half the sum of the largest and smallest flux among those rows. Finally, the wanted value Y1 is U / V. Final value 0.994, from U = 76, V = 76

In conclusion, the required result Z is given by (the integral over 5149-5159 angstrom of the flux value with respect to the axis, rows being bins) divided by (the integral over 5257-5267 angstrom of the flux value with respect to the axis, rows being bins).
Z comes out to 1.03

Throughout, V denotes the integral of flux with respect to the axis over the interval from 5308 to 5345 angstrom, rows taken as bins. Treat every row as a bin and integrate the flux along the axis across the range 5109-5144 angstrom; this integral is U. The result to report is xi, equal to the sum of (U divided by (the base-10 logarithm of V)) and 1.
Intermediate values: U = 2359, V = 2753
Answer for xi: 687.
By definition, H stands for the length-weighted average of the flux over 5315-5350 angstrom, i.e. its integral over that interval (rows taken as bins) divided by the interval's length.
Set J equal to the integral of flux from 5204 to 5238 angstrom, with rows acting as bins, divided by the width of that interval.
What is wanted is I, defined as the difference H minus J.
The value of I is 7.6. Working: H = 73.7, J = 66.1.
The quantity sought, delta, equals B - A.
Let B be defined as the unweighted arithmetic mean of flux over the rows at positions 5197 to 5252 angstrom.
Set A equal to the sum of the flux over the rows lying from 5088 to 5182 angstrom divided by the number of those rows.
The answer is 2.6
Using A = 64.6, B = 67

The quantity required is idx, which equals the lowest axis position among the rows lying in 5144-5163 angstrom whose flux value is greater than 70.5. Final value 5159.74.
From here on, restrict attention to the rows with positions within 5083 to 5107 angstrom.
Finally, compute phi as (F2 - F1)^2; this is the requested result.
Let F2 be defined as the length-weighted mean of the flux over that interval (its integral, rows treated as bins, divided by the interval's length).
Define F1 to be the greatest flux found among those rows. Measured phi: 38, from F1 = 74.43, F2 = 68.3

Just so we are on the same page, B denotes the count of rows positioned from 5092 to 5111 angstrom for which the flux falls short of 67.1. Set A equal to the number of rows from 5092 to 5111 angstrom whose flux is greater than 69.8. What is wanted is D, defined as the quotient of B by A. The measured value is 2.5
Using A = 2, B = 5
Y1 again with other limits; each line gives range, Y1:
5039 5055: 1.006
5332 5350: 1.004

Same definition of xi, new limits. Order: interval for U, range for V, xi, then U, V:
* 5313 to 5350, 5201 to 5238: 806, 2727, 2441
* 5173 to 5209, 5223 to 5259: 652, 2208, 2477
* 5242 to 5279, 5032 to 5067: 734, 2477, 2406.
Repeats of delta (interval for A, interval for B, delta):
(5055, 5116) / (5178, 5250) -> -3.1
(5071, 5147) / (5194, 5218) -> -2.5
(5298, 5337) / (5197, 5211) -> -13.8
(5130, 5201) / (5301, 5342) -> 12.6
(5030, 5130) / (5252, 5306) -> 2.7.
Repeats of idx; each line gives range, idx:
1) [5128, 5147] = 5140.77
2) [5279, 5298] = 5279.93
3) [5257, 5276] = 5258.09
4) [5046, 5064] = 5046.94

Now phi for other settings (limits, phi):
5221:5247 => 52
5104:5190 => 160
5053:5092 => 79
